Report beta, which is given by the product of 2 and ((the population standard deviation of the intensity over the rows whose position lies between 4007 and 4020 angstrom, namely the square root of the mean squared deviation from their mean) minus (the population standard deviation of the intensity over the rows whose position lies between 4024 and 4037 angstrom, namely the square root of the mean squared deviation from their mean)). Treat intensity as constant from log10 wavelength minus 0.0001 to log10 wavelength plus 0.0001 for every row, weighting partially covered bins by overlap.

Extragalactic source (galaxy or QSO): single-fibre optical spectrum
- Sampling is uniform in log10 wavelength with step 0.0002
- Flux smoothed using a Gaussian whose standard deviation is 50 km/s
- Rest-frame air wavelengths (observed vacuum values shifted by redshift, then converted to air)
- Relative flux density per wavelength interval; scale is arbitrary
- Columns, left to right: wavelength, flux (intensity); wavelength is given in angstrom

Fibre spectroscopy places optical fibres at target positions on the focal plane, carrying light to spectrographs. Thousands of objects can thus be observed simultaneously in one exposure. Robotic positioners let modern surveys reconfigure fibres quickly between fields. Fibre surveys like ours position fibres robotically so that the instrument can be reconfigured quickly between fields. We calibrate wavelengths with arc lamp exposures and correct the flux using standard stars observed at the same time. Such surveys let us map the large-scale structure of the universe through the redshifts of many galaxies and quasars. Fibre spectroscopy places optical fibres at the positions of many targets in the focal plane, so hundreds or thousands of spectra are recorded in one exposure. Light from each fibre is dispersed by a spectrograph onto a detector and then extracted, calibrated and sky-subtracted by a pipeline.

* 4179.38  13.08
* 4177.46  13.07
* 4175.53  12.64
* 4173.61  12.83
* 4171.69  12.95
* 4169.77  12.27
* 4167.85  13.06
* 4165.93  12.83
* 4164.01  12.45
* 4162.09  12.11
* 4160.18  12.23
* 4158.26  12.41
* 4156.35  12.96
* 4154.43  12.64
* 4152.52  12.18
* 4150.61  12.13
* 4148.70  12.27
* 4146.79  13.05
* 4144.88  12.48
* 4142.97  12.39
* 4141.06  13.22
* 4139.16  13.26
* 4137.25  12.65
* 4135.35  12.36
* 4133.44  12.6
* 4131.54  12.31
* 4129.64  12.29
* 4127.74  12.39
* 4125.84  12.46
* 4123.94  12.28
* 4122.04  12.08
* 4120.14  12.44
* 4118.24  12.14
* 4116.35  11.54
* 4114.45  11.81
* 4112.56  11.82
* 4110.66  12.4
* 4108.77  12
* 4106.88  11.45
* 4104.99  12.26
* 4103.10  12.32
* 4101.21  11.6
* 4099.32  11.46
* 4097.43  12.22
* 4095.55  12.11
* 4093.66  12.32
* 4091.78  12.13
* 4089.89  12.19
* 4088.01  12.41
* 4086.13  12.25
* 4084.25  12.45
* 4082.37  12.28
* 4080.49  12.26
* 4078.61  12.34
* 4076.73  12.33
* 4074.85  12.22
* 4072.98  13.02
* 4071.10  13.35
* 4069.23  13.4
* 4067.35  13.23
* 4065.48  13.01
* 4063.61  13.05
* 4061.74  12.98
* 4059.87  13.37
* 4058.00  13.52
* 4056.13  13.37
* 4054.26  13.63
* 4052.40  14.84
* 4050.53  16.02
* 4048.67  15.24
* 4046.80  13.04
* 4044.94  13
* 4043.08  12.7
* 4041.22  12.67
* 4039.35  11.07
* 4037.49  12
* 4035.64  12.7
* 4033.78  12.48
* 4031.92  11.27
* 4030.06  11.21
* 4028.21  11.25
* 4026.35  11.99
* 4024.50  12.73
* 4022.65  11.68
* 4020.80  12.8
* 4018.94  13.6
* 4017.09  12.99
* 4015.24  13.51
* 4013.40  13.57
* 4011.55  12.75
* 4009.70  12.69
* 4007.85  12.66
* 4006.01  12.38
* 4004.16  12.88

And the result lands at -0.5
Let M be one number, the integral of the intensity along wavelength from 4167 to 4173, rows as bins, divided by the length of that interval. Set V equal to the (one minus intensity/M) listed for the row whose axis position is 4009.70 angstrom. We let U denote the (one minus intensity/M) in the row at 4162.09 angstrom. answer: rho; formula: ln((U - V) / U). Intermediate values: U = 0.05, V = 0.01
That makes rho -0.12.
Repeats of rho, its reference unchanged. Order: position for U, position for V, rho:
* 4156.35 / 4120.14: 0.97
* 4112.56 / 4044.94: 0.22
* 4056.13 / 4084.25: 0.42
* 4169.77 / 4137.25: -0.26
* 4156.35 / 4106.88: 2.04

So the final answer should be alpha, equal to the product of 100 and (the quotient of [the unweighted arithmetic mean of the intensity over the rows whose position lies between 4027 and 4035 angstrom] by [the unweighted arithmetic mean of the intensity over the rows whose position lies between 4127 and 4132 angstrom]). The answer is 94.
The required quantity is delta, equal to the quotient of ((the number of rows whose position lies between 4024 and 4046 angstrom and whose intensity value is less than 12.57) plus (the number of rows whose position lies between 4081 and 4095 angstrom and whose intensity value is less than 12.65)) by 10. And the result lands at 1.40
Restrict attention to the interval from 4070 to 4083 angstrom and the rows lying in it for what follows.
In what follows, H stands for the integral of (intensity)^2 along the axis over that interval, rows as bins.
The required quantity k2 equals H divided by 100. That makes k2 21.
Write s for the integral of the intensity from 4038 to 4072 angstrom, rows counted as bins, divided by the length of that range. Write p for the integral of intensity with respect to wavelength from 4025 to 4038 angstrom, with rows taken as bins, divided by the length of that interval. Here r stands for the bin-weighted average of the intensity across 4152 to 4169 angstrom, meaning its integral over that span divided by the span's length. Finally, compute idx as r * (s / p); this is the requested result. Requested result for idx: 14.2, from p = 11.9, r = 12.54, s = 13.4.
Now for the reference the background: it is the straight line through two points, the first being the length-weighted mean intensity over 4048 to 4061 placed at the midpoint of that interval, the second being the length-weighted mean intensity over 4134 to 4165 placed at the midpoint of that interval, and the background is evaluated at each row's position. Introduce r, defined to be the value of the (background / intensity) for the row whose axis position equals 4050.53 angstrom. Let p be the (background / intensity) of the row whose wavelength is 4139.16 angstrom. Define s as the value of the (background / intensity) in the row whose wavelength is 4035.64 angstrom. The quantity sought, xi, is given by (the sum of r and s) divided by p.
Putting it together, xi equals 2.13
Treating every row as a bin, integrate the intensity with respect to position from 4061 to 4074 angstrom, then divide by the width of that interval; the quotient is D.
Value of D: 13.1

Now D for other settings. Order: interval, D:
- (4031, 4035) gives 11.9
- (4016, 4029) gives 12.5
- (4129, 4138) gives 12.4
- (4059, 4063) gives 13.2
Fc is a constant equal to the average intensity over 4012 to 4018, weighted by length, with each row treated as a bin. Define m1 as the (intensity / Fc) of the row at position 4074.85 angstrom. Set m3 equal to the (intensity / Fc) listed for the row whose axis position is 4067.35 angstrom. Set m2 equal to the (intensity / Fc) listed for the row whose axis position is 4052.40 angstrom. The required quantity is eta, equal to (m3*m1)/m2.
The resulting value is 0.82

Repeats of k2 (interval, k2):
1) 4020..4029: 13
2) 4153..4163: 16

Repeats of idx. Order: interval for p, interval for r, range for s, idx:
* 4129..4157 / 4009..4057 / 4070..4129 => 12.5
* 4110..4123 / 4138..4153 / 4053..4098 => 13.4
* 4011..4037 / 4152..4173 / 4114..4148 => 12.5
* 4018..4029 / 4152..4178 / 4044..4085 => 13.6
